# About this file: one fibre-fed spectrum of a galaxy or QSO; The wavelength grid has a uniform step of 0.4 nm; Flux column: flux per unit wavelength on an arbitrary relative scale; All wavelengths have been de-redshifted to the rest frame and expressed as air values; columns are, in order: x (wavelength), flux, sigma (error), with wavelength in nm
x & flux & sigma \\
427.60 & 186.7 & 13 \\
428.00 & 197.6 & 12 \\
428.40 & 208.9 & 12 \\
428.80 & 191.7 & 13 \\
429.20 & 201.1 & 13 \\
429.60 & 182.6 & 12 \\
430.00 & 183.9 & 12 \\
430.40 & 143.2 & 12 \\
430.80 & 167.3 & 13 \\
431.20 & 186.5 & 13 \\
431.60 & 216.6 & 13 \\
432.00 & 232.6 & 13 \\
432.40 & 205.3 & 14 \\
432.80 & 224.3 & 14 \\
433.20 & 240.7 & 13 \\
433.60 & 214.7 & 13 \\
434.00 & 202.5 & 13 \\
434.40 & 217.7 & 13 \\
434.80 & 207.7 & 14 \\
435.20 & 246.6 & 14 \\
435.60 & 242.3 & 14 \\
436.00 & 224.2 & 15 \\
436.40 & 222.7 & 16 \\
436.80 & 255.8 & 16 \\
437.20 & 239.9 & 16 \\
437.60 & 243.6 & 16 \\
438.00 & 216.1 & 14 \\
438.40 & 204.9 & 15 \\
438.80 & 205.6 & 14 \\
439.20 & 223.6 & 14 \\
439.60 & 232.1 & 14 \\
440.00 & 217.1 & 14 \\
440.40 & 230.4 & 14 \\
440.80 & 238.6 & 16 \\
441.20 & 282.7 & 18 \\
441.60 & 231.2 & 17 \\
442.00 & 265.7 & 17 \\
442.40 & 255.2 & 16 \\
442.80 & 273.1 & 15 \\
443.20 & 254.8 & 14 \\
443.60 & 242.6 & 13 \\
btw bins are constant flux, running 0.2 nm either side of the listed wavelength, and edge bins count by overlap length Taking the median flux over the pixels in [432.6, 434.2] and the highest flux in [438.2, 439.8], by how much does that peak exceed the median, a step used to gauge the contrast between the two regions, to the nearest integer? 13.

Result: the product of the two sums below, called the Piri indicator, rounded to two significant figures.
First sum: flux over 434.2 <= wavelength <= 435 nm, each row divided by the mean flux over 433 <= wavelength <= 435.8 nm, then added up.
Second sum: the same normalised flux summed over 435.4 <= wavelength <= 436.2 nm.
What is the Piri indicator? 3.9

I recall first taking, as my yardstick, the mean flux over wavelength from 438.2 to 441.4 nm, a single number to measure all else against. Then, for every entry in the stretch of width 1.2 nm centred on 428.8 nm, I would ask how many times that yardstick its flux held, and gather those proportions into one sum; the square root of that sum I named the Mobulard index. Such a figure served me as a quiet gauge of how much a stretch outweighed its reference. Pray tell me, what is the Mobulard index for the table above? 1.62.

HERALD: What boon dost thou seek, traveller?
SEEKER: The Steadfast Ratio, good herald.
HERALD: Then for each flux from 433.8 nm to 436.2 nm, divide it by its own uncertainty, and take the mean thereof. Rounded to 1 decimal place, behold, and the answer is 16.2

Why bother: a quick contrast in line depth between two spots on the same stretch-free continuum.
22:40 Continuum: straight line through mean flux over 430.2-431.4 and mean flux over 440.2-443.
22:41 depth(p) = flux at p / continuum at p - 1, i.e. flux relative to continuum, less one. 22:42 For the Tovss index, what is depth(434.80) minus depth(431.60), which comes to -0.21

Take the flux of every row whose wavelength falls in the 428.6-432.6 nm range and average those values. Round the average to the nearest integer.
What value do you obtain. 191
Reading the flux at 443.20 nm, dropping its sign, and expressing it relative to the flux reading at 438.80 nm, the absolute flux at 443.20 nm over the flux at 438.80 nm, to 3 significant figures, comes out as 1.24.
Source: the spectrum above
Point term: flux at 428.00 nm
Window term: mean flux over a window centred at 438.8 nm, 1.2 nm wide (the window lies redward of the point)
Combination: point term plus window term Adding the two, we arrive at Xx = 409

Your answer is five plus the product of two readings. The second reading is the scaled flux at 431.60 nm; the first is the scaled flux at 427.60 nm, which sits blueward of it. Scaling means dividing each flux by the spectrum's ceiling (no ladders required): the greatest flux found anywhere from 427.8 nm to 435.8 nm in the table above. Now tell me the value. 5.66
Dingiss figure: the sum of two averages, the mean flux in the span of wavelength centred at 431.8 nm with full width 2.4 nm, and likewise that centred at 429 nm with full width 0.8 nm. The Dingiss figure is 402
